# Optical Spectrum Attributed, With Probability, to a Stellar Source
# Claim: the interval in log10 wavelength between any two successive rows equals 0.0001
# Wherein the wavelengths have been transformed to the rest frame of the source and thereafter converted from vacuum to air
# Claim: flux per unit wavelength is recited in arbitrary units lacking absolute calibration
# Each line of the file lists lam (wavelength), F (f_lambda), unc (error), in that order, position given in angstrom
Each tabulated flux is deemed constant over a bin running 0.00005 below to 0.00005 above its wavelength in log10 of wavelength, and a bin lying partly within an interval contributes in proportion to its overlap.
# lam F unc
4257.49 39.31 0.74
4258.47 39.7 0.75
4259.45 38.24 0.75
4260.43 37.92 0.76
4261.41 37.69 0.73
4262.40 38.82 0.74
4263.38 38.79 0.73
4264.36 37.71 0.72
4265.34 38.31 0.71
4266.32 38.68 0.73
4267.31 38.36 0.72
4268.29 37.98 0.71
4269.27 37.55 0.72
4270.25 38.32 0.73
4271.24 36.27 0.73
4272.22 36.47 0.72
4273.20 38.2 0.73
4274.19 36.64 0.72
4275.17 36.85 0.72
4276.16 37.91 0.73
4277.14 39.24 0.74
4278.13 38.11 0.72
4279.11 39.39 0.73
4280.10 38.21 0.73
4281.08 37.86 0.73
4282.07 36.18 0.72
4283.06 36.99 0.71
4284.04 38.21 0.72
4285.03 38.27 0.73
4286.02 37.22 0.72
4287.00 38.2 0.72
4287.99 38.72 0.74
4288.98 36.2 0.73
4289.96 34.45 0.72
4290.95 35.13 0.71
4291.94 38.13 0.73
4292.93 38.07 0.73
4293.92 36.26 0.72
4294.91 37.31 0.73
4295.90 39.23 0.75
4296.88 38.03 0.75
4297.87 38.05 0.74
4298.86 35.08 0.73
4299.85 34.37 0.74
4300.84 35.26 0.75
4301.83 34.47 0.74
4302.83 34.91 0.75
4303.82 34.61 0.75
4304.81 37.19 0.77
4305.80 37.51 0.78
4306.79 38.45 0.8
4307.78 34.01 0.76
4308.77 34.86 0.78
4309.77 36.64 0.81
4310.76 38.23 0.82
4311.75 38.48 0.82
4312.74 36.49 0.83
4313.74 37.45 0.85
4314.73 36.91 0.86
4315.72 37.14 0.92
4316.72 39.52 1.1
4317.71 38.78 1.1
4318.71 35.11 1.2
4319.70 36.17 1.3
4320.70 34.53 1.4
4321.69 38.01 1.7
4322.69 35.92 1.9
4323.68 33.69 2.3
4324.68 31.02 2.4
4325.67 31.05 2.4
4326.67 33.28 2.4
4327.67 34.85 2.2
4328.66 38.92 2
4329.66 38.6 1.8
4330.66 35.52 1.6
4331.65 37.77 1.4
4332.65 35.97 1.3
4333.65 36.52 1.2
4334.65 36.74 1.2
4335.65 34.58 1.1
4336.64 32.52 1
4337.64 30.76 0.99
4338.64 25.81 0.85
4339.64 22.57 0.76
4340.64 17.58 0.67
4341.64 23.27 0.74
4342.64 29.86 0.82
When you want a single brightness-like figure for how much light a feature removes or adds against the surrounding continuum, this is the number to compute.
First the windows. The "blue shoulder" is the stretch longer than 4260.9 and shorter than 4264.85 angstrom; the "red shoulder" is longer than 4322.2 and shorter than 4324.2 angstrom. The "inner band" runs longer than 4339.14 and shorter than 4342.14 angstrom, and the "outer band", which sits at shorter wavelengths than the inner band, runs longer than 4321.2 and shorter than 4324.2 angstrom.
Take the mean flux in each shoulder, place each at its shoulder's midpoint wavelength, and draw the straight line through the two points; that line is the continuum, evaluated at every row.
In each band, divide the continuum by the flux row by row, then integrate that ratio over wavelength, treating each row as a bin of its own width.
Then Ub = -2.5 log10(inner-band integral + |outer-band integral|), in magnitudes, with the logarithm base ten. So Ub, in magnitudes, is -2.23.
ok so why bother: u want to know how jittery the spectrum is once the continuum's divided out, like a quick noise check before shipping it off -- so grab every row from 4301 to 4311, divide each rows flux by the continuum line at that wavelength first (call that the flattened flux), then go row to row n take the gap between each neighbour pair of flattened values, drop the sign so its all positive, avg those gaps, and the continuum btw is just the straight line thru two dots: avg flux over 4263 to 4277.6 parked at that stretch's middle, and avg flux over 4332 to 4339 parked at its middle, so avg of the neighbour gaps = 0.043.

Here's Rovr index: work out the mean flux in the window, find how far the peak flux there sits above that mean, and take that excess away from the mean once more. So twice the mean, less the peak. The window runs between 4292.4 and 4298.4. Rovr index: 36.4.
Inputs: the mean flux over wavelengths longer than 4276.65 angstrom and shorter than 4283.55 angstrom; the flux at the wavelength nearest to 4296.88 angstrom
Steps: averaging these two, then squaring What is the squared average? 1445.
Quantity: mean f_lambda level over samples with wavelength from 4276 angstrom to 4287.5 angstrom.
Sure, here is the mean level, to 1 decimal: 38.0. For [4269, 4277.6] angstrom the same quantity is 37.5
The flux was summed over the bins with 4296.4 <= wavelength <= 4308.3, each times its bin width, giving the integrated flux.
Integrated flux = 428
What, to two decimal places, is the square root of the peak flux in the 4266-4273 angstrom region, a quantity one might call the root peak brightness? 6.22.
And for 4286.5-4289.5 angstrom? 6.22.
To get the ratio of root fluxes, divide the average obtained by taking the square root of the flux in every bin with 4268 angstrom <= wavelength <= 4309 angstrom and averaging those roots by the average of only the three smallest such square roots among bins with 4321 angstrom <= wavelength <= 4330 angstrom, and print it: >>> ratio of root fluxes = 1.08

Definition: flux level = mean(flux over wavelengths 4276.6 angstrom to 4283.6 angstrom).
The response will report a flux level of 38.0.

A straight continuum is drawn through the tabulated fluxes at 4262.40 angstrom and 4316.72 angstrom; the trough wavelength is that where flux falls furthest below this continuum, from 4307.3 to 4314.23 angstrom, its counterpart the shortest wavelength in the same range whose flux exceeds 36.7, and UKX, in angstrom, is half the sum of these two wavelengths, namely 4309.3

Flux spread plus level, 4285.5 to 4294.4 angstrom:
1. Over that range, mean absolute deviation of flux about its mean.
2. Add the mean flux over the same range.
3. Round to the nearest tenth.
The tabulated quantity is 38.2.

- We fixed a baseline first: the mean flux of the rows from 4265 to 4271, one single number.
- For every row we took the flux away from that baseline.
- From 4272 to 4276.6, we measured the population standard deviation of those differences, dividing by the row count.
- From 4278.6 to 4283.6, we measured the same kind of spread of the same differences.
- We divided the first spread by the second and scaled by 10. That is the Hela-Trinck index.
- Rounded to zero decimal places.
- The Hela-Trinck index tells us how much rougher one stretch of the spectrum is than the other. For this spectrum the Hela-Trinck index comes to 6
